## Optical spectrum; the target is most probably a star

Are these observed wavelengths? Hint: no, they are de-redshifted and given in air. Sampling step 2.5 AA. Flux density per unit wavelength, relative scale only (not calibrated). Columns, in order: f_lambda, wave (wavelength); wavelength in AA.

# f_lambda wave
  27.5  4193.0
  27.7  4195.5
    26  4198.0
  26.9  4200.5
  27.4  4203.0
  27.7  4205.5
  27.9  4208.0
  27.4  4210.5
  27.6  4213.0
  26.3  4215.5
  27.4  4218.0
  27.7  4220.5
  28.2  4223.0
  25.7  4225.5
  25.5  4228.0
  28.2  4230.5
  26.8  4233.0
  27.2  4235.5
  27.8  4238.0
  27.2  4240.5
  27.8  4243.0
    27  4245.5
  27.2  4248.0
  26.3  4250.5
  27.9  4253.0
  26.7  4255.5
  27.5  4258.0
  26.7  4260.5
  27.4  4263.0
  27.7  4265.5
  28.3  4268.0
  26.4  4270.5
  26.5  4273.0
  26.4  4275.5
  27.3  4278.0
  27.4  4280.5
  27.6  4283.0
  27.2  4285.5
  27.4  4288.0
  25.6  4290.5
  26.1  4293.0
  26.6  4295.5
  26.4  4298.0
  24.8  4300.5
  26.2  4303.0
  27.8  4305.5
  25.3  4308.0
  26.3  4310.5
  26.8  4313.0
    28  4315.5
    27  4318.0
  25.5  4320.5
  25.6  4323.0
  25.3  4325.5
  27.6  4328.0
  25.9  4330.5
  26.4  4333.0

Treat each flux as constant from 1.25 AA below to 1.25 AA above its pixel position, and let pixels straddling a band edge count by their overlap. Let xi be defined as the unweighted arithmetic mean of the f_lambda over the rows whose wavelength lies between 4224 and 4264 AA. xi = 27.1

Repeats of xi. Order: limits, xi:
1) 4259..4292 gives 27.1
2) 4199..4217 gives 27.3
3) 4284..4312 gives 26.3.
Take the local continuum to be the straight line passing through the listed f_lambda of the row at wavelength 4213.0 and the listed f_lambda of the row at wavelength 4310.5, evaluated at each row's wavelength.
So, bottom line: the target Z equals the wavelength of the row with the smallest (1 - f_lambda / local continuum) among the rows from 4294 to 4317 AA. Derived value 4315.5 AA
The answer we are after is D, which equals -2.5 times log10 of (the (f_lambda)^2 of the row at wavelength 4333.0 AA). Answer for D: -7.11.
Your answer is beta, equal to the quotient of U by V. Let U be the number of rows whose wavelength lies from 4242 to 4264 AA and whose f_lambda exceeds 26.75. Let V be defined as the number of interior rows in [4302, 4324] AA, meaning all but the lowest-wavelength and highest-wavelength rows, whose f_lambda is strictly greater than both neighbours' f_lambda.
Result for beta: 3.0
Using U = 6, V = 2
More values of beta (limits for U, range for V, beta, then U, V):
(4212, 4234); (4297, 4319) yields 3.0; 6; 2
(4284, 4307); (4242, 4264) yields 1.0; 3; 3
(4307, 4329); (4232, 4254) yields 1.3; 4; 3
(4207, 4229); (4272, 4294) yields 3.0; 6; 2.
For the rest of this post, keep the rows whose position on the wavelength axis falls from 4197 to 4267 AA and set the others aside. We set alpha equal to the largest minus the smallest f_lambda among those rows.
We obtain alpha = 2.7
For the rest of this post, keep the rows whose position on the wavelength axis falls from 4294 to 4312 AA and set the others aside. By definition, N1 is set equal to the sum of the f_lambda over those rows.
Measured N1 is 183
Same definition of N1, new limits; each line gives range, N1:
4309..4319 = 108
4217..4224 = 83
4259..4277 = 189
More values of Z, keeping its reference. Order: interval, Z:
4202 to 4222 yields 4208.0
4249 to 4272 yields 4268.0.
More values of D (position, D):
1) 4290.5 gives -7.04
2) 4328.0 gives -7.20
